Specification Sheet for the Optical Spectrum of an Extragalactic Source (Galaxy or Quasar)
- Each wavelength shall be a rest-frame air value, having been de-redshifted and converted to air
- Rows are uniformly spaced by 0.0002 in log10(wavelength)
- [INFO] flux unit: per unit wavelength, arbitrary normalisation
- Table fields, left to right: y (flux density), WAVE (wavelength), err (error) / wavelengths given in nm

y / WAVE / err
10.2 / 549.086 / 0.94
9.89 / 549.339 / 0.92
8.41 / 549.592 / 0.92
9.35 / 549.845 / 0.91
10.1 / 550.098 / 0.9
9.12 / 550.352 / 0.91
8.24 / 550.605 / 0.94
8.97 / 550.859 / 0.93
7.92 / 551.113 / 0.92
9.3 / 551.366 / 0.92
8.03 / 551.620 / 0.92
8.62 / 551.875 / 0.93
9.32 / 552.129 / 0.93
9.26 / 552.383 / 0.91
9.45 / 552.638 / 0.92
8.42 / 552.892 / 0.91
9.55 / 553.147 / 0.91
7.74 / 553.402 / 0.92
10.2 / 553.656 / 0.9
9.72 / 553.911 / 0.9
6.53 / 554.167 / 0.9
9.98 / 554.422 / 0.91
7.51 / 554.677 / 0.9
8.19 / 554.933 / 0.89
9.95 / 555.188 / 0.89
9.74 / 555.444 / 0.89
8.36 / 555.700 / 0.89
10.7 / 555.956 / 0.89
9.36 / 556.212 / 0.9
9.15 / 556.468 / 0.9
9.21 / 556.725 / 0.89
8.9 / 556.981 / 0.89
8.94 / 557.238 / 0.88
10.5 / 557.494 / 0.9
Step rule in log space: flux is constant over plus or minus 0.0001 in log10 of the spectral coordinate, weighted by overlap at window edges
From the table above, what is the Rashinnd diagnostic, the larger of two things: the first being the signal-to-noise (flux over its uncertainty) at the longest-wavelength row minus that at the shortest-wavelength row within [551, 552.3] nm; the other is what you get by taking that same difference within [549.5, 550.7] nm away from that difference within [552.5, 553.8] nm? 1.4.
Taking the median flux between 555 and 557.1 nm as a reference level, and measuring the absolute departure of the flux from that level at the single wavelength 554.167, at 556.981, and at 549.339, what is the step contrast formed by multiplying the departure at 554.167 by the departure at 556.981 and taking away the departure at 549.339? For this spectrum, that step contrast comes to 0.5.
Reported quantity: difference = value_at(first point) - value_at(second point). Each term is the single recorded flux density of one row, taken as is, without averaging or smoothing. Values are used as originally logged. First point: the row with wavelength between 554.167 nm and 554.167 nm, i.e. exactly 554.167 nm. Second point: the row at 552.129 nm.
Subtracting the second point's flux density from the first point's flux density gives -2.8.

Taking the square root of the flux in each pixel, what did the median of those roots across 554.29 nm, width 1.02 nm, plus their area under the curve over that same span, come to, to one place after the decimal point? 5.9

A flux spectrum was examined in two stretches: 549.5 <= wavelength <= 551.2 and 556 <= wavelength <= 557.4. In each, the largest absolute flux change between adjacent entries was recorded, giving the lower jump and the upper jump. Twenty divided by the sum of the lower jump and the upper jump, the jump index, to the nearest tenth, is 14.7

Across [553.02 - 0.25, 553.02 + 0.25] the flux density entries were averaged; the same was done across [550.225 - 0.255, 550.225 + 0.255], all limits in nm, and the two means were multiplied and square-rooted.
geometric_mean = 9.29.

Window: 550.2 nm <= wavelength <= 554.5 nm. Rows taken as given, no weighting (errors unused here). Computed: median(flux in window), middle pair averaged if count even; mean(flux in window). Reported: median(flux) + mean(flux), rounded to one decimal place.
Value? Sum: 18.0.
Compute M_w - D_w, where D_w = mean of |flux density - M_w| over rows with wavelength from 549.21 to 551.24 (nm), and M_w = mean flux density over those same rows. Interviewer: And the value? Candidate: 8.4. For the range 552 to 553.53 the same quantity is 8.4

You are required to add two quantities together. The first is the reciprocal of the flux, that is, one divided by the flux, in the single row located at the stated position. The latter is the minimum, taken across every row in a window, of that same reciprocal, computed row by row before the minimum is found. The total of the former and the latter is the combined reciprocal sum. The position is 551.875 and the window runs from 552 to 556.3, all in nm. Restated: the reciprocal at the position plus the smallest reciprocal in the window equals 0.209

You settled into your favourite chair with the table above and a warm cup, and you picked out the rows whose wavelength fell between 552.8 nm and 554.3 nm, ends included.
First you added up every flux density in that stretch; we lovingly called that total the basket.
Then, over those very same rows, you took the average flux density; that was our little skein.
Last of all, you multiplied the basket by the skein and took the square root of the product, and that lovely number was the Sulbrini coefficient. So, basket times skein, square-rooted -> 21.3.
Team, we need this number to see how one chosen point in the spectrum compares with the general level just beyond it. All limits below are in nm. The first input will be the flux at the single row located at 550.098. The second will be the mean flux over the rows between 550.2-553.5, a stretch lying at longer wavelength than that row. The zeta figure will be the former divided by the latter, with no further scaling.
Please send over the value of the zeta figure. 1.15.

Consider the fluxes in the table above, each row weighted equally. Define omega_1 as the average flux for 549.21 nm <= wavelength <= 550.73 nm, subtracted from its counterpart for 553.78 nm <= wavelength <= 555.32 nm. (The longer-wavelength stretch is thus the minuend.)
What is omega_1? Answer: -0.54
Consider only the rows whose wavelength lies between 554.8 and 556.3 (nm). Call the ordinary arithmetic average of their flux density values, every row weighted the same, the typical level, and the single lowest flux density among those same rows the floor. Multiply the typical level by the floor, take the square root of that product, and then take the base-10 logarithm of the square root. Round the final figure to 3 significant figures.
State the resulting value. 0.943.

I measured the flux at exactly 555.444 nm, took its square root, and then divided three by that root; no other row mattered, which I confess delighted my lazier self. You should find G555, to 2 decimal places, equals 0.96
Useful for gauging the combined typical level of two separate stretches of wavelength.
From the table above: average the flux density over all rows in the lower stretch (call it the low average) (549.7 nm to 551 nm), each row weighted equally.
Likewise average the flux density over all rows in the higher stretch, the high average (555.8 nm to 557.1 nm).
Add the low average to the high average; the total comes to 18.6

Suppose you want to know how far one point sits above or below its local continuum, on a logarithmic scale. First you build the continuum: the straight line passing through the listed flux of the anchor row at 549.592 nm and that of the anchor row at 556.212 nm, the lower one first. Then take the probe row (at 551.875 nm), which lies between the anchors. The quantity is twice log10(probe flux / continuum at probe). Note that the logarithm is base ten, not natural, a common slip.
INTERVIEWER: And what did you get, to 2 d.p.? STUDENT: -0.01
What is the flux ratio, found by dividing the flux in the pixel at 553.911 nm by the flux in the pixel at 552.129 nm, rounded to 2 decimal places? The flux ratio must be 1.04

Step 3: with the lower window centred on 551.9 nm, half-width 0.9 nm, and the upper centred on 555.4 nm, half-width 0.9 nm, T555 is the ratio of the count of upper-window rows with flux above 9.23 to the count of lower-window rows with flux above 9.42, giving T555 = 4.0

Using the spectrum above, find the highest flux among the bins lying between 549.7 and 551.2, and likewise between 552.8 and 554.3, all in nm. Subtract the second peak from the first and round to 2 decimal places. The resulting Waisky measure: -0.10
